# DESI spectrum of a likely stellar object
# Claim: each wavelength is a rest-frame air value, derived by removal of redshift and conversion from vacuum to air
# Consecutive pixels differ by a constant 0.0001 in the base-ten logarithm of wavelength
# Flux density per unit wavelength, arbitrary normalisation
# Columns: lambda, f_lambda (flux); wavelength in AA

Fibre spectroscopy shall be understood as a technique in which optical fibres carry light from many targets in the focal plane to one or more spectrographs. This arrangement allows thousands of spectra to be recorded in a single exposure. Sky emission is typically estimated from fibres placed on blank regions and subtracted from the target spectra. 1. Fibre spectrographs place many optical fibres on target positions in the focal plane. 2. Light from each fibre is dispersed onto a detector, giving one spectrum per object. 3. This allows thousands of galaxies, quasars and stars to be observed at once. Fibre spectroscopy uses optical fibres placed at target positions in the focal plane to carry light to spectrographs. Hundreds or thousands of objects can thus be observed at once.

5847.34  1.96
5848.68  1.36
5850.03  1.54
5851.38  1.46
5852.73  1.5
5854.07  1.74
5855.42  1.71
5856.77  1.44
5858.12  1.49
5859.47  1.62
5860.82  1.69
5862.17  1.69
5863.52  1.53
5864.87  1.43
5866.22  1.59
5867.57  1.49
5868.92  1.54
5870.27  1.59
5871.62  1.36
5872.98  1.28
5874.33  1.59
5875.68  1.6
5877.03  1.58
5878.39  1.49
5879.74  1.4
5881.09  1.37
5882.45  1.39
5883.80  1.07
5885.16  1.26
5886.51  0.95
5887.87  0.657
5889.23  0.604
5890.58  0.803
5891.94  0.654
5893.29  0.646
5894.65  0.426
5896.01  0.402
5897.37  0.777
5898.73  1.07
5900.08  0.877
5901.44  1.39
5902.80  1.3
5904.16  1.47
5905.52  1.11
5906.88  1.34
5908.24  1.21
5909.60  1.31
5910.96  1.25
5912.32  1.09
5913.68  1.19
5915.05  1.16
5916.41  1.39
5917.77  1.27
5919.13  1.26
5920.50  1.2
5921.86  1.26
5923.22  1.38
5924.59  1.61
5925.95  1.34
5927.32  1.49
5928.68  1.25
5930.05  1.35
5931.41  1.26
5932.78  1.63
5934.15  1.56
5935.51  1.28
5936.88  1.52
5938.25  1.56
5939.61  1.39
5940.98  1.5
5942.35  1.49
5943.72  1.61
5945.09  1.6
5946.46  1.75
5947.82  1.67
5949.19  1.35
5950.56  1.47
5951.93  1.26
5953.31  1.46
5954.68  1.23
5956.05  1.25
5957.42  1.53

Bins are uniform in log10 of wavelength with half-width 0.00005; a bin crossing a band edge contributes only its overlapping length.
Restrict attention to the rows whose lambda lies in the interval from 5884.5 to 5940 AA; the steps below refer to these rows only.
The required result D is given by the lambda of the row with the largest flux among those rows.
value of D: 5932.78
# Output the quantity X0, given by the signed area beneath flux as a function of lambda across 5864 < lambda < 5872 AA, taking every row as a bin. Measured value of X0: 12.1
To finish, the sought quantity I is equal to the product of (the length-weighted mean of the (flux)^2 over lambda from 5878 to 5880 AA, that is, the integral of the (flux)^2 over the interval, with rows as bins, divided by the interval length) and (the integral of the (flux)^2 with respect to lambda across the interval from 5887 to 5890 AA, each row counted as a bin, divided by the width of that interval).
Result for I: 0.9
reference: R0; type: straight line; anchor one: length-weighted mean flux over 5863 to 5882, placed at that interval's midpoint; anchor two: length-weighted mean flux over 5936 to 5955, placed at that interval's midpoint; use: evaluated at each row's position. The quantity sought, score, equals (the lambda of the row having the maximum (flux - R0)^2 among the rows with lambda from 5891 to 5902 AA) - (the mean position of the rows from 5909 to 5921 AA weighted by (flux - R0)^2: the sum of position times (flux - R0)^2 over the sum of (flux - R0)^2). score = -18.8 AA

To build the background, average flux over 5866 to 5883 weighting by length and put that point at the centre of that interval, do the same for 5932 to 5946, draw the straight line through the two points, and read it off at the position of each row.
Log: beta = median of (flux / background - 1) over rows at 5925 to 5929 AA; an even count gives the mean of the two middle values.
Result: -0.11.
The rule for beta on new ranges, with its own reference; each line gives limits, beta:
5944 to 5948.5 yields 0.10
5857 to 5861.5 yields 0.10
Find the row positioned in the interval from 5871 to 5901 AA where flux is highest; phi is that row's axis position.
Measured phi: 5875.68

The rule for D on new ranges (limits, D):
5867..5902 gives 5875.68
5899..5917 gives 5904.16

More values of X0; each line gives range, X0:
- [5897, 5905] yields 9.3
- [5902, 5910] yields 10.3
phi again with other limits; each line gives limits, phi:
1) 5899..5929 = 5924.59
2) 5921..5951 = 5946.46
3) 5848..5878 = 5854.07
